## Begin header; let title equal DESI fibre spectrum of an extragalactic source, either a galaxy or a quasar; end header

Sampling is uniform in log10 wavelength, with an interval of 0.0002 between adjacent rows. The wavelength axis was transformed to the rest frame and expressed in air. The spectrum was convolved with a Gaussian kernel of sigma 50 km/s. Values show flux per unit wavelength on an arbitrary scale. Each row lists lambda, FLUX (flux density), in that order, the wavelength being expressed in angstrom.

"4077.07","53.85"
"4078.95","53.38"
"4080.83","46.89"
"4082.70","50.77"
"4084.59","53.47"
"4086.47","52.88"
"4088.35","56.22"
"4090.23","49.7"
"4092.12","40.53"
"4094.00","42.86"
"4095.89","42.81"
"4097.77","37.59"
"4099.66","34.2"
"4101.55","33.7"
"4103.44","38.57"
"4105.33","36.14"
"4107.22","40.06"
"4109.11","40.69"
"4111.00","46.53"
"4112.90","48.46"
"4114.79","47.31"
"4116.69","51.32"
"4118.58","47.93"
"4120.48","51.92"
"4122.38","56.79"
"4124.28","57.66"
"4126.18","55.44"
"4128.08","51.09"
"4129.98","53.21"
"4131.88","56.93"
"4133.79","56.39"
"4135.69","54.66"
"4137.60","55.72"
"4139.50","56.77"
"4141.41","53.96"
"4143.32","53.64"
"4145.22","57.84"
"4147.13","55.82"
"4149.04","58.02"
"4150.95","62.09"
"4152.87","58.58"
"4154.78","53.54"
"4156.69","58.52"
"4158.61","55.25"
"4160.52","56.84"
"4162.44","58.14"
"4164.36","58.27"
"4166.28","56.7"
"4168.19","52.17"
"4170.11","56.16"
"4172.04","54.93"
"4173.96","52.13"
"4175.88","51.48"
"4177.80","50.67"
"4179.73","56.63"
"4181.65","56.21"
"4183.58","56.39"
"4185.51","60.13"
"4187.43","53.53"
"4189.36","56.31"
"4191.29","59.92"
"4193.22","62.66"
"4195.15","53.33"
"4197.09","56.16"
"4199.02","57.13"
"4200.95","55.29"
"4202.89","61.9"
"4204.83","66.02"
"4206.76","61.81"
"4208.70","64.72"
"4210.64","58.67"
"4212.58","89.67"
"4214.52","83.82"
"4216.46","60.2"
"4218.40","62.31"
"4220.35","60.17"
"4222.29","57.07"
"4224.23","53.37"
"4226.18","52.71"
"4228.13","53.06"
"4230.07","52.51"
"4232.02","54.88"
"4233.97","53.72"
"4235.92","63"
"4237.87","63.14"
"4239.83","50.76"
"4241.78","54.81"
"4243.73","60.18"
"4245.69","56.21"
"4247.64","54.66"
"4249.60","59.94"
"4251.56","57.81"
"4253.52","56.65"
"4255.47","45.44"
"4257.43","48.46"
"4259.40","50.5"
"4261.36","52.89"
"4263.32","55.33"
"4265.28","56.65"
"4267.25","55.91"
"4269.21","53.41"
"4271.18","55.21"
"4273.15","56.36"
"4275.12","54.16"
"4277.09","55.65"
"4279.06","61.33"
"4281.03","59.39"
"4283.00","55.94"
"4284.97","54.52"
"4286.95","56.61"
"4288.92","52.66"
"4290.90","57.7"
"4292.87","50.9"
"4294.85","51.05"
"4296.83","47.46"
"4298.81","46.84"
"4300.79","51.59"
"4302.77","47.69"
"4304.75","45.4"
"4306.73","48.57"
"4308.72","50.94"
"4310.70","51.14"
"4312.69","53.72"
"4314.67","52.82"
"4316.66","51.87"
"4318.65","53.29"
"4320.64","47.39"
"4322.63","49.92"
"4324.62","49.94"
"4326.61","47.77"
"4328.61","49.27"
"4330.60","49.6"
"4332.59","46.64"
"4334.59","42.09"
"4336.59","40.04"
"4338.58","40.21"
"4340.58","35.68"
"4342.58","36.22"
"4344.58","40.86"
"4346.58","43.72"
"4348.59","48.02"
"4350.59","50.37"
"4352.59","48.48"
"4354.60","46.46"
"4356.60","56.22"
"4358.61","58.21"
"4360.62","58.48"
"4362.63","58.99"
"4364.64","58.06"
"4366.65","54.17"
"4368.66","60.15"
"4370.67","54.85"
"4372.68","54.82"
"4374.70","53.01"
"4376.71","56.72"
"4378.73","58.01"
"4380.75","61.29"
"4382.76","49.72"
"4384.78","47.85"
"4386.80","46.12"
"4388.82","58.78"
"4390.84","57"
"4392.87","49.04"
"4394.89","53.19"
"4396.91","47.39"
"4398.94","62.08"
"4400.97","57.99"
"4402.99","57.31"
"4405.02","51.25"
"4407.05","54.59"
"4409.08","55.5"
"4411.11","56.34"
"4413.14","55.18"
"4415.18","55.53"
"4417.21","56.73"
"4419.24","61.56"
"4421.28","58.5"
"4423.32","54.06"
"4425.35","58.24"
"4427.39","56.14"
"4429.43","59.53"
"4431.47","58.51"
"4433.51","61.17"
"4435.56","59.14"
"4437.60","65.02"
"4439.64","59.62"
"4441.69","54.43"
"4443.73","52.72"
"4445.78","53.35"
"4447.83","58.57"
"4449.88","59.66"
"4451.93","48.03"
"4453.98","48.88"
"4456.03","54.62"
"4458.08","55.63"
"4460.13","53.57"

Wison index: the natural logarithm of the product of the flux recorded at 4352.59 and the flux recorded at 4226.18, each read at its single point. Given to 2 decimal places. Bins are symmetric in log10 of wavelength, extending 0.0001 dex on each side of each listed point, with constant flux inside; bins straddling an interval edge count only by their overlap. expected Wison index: 7.85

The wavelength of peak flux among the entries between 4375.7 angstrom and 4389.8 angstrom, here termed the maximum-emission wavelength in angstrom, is 4380.75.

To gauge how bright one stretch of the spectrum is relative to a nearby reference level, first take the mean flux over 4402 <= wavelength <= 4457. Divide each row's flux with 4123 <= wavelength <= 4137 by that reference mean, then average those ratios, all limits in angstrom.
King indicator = 0.98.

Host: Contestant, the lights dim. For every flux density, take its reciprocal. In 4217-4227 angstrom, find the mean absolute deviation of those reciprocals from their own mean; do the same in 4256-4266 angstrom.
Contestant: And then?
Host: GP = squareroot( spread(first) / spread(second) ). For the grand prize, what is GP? 1.03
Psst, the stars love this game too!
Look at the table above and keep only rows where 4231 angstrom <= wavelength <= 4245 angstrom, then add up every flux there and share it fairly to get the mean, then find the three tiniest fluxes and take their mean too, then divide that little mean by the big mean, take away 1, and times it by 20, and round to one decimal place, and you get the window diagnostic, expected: -1.4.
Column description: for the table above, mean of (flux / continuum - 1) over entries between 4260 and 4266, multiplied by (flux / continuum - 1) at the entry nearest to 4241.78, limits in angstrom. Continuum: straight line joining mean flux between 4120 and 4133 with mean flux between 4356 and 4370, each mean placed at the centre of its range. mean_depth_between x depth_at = 0.001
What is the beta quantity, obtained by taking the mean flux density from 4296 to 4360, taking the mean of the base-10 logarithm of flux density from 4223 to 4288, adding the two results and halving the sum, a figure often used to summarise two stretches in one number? 24.8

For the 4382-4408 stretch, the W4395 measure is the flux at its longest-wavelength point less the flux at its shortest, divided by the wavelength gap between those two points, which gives 0.20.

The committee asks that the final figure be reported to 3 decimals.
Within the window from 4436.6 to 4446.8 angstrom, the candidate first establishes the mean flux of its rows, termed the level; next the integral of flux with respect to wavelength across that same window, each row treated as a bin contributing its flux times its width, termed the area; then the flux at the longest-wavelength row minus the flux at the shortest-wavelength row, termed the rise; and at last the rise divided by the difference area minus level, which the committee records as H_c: -0.022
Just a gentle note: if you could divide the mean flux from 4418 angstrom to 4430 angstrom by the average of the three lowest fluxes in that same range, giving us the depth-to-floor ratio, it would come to 1.03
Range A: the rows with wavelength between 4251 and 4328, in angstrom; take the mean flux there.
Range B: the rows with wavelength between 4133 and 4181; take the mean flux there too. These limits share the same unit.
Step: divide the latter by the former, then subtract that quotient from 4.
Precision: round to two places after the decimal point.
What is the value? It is 2.94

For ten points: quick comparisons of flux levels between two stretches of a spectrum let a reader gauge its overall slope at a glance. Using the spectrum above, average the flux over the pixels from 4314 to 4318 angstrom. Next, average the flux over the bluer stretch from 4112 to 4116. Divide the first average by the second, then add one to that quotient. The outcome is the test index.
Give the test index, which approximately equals 2.09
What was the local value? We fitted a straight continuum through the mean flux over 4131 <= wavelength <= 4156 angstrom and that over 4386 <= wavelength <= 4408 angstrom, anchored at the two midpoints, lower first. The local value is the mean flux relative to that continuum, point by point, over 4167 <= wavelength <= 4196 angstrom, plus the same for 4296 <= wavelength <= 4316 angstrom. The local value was 1.89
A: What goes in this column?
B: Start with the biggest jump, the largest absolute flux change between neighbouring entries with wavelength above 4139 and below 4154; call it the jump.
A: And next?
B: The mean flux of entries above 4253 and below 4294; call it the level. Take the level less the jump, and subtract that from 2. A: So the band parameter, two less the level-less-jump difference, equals -48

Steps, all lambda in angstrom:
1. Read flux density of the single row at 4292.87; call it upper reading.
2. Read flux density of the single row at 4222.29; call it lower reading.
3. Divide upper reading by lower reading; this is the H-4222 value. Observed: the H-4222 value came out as 0.89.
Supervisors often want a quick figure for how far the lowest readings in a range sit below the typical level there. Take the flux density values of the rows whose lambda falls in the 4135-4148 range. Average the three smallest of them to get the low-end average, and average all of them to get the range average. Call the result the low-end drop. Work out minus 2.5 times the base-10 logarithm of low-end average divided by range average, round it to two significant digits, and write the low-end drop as 0.028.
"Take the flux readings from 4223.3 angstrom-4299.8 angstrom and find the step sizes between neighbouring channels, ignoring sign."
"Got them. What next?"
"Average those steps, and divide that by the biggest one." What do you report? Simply 0.25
